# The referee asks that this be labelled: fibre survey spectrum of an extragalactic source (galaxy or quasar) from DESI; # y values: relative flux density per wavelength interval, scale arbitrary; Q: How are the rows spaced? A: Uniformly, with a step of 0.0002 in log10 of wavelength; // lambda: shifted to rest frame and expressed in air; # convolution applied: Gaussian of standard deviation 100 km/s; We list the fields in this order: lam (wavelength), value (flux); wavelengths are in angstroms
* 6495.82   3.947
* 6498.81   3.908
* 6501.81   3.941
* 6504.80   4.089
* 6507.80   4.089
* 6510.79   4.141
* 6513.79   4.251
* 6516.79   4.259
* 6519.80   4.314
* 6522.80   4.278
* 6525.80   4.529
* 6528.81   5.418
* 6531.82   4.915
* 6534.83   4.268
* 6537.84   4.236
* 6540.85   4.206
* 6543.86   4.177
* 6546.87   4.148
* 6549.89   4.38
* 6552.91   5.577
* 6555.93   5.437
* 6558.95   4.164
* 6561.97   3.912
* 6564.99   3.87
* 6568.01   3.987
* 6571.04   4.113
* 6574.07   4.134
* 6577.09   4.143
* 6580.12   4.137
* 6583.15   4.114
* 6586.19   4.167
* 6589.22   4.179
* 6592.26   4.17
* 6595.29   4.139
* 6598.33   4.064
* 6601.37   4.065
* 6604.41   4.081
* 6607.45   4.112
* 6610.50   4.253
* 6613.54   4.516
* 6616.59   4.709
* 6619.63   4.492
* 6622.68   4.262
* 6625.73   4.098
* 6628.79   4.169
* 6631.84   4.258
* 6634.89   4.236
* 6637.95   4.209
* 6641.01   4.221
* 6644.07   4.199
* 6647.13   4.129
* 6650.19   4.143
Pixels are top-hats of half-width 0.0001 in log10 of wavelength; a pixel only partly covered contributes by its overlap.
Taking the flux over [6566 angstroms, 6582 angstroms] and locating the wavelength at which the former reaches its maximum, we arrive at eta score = 6577.09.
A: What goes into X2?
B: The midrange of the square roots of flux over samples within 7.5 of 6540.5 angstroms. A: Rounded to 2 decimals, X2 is 2.05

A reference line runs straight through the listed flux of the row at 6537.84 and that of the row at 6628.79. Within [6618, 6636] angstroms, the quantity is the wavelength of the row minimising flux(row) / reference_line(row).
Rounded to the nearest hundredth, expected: 6625.73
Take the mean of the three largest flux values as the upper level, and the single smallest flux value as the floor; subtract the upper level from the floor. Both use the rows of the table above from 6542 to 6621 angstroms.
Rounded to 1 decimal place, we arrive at -1.4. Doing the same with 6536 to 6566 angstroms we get -1.3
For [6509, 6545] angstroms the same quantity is -0.8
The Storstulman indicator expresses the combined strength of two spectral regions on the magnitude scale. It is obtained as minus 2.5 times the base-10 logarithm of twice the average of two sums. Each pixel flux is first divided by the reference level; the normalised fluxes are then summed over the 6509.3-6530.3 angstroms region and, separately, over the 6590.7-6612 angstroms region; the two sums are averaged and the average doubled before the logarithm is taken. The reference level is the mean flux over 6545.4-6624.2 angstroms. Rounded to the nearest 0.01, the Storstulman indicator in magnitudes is -2.87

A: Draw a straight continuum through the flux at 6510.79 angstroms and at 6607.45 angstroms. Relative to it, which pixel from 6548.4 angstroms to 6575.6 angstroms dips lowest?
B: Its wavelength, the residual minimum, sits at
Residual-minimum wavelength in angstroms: 6564.99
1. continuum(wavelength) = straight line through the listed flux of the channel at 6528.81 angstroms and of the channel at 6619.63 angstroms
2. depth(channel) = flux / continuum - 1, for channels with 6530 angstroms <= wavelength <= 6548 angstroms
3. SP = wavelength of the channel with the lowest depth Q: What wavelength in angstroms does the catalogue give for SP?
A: 6546.87 angstroms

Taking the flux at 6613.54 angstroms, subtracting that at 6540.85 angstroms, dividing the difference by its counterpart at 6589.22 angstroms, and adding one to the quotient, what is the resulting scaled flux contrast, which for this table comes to 1.07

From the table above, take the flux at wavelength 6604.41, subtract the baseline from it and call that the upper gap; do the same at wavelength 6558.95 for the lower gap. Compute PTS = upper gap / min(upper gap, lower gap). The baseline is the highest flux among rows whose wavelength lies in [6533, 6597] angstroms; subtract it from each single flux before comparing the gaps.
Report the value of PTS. 1.00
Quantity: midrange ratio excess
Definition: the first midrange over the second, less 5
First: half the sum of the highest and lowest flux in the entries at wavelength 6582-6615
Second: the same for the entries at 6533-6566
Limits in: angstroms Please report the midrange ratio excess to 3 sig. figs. -4.09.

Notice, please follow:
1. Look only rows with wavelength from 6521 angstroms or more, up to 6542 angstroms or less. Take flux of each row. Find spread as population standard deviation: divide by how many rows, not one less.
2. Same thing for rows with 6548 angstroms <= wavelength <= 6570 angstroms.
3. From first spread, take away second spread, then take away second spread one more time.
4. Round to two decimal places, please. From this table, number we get -0.92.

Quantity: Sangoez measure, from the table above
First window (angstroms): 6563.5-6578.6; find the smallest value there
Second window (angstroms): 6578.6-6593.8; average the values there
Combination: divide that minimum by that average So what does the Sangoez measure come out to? 0.93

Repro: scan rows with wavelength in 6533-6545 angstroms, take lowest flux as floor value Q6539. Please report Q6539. 4.177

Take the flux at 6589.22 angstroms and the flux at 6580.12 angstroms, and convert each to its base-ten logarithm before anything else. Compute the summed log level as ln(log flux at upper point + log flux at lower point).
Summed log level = 0.213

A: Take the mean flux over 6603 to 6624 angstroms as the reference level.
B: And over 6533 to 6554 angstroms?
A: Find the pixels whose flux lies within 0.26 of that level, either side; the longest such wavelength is 6549.89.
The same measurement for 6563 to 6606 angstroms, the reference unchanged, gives 6595.29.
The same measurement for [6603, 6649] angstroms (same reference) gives 6647.13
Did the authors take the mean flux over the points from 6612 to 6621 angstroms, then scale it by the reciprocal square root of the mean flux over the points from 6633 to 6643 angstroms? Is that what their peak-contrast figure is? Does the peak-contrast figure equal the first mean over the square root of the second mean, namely 2.23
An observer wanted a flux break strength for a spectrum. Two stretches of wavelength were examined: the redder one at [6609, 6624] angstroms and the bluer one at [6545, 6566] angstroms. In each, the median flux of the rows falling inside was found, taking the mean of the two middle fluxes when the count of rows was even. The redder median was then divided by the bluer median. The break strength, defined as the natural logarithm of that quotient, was 0.076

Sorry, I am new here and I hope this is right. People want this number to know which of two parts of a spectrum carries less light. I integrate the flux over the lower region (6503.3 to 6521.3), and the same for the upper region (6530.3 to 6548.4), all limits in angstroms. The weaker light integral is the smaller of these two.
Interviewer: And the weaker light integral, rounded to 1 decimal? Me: 75.4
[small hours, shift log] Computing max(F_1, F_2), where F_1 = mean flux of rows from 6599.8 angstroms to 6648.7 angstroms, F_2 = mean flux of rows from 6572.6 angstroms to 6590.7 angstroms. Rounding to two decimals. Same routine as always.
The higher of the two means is 4.25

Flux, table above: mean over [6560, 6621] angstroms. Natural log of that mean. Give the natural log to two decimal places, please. 1.43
